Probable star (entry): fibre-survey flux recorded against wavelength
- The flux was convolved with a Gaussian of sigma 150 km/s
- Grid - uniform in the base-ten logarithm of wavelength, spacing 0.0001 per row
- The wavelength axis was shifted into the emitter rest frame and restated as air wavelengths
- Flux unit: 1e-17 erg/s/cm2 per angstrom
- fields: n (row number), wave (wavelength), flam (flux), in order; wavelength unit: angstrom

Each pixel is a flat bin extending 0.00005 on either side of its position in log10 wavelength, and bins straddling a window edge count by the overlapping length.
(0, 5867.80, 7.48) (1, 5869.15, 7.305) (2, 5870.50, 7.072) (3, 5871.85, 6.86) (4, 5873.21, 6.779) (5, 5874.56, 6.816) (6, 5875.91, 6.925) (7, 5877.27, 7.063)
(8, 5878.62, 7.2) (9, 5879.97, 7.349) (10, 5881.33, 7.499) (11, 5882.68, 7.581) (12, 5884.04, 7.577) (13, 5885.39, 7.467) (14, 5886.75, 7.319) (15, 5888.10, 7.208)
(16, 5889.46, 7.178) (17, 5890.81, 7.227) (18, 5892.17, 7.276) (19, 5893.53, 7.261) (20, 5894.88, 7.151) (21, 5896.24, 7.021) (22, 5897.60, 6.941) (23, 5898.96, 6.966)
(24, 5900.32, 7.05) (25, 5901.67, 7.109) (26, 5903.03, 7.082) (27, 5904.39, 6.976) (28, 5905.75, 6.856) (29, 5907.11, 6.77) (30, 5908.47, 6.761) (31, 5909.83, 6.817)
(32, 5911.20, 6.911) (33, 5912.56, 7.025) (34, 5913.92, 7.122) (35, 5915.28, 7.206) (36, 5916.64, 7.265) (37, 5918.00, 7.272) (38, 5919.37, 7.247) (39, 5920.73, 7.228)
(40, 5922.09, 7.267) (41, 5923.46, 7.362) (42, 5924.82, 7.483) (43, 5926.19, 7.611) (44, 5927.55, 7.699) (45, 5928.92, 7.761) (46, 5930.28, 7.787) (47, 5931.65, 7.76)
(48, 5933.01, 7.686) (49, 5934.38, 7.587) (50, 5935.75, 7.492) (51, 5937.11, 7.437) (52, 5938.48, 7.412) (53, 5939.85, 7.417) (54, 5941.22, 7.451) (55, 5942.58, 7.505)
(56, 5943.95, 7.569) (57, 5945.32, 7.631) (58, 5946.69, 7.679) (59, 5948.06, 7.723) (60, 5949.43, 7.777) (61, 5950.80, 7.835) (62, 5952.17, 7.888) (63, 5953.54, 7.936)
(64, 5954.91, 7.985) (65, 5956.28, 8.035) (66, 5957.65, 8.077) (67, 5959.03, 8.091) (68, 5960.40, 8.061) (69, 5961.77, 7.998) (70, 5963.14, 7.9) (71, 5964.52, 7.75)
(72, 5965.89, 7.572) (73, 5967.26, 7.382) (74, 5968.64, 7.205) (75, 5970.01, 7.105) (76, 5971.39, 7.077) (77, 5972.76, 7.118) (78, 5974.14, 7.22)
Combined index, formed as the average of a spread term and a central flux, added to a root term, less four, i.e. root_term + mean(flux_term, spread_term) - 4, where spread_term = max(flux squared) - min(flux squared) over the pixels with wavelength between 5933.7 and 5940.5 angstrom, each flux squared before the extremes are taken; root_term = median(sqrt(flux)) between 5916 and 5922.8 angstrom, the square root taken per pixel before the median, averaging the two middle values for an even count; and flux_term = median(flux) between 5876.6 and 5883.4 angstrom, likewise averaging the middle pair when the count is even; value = 3.7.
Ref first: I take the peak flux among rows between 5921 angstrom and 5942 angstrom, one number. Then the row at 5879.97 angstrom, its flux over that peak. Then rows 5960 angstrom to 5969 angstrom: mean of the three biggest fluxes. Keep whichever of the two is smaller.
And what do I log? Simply 0.94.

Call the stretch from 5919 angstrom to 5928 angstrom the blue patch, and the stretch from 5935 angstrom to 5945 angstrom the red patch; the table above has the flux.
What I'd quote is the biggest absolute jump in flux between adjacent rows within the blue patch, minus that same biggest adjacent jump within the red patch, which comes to 0.06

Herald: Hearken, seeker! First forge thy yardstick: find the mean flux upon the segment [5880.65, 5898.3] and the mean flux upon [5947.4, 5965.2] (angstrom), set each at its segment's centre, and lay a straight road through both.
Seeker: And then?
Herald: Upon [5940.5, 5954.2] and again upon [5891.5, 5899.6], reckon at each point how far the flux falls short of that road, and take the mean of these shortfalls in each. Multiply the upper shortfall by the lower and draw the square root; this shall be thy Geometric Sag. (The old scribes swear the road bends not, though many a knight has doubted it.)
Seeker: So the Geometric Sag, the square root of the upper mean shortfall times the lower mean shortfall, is 0.185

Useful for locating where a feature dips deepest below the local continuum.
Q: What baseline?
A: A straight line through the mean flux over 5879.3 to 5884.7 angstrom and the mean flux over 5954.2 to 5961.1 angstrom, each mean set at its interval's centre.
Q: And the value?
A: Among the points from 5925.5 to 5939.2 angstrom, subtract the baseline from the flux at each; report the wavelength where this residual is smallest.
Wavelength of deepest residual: 5938.48 angstrom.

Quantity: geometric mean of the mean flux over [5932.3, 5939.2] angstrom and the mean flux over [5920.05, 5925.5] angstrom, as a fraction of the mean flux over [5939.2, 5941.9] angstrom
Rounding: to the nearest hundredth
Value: 1.00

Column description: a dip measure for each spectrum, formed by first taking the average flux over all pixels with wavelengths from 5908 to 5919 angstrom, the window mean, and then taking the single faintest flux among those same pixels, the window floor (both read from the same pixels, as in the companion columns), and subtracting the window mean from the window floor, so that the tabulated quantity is -0.29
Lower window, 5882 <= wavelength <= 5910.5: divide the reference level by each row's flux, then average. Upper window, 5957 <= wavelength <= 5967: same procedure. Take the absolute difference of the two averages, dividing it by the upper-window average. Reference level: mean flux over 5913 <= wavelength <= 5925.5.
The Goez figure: 0.11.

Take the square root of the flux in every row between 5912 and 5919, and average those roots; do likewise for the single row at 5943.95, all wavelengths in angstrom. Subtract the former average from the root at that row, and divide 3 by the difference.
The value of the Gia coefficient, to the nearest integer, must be 42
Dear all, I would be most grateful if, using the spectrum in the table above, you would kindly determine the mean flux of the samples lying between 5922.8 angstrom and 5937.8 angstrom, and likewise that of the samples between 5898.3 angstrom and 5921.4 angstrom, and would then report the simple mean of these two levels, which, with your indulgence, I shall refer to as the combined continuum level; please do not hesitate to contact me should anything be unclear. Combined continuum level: 7.32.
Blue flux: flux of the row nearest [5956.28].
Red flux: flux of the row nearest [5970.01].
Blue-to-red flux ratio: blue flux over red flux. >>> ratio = 1.13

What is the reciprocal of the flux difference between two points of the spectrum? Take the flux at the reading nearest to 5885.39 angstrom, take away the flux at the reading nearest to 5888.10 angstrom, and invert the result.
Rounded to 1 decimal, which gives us 3.9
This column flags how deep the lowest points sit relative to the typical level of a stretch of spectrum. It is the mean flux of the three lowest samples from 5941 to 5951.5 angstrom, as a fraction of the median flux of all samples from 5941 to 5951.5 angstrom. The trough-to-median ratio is 0.981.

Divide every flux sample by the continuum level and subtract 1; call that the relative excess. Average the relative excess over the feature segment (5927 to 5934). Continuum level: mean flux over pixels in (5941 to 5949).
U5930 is 0.02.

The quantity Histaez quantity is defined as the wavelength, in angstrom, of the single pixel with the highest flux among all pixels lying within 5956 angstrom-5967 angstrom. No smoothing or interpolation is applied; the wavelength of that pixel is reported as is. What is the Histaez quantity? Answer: 5959.03 angstrom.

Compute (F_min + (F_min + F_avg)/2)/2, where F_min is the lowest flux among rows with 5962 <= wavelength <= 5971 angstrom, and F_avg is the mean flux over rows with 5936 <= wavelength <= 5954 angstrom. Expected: 7.24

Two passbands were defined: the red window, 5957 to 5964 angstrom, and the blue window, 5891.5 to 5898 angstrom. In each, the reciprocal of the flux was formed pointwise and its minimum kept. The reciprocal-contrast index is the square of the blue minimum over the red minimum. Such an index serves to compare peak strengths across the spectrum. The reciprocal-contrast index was 1.24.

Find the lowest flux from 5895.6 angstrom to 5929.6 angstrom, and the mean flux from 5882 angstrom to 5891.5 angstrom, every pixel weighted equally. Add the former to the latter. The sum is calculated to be 14.1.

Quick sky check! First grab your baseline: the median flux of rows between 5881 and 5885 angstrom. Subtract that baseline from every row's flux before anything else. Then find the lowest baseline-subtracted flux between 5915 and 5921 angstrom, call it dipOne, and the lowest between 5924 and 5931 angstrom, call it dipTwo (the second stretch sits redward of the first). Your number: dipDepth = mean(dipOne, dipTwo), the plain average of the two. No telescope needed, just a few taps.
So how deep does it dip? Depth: -0.23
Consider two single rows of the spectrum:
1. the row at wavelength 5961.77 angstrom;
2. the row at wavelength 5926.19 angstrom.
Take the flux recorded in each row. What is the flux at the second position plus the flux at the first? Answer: 15.6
